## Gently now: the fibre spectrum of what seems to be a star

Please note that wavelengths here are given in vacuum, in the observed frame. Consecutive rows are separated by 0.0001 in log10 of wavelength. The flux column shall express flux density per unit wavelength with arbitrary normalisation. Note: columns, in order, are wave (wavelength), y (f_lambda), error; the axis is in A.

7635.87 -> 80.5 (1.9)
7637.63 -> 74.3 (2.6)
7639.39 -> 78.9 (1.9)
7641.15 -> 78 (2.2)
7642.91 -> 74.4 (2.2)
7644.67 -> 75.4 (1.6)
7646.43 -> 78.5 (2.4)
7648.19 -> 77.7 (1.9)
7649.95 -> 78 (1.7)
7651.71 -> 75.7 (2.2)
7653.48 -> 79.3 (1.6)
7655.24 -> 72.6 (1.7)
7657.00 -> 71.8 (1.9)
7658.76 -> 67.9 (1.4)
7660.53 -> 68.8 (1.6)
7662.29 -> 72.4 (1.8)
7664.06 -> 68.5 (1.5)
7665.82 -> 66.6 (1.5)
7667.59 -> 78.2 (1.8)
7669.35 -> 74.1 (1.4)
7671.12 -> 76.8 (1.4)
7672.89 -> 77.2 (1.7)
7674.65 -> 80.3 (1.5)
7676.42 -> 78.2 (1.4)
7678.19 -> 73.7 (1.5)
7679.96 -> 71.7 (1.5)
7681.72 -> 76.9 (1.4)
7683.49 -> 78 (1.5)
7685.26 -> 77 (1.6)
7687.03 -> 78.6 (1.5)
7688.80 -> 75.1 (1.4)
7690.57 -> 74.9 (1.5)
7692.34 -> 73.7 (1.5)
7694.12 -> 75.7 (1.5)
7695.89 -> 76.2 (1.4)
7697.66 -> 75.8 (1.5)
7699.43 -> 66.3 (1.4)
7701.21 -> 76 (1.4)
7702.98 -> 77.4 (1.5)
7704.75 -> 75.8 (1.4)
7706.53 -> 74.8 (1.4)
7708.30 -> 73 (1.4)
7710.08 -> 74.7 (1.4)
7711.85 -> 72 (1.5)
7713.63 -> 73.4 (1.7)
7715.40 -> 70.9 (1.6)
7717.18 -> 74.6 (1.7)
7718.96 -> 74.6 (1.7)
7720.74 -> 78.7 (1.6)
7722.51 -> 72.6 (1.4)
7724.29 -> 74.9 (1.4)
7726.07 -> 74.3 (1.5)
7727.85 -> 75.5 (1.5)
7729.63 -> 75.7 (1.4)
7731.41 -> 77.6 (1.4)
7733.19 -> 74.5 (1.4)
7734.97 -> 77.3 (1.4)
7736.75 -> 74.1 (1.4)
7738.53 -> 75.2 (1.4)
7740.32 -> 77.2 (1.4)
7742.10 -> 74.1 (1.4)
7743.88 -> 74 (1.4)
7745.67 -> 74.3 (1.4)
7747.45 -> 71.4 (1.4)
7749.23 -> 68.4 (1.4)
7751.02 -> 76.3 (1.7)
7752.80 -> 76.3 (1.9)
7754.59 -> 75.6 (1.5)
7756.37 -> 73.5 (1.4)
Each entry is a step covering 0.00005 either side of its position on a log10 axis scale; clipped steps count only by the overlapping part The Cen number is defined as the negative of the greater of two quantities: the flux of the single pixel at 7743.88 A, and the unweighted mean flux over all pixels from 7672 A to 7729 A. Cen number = -75.1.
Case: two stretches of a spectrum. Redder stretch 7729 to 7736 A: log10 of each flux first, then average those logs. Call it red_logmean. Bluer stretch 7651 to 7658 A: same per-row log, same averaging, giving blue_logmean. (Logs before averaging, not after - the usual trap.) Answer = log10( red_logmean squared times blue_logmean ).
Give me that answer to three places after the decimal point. 0.822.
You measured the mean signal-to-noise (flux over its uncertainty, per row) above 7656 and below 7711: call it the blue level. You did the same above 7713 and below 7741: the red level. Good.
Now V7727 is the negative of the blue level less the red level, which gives 0.8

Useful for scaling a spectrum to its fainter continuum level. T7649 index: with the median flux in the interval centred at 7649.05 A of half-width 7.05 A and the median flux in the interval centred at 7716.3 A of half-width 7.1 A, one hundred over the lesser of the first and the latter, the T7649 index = 1.35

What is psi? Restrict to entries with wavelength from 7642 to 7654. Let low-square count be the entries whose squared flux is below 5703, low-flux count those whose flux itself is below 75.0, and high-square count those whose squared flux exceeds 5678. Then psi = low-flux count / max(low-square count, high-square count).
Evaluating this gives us 0.2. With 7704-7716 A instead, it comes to 1.0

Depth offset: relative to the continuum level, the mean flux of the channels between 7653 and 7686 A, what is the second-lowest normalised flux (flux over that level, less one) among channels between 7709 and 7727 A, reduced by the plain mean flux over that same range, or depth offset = -74.1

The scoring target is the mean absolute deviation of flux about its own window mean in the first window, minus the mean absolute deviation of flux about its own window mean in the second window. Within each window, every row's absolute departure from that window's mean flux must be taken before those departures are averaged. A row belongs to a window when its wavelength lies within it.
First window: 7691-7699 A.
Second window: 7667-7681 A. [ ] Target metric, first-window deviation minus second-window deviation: -1.5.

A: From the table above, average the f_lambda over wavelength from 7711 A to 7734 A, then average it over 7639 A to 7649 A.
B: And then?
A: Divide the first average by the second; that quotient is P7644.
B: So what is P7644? 0.97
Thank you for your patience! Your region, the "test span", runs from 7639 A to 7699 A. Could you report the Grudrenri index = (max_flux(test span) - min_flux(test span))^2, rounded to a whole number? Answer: 188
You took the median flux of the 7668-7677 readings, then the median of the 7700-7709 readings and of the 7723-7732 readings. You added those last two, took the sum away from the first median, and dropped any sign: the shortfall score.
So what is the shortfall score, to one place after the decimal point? 74.1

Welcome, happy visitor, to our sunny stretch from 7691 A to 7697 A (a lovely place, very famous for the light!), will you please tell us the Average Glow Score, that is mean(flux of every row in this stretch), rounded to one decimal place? 75.2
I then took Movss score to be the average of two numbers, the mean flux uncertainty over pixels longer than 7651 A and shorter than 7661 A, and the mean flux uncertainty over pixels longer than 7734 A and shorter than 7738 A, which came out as 1.57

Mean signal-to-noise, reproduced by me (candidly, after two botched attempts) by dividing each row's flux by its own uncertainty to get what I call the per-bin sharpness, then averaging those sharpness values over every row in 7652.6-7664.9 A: 43.9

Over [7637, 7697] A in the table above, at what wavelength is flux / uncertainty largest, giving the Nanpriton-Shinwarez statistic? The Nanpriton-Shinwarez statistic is 7676.42 A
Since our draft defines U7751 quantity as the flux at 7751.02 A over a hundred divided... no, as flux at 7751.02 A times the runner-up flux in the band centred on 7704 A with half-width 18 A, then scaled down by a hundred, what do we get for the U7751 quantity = 60.0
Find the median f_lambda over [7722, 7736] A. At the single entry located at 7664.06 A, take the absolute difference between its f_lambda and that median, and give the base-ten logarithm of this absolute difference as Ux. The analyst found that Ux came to 0.8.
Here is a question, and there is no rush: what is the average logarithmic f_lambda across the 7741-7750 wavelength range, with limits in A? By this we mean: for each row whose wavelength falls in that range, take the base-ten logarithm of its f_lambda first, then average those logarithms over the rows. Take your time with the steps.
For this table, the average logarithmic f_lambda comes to 1.86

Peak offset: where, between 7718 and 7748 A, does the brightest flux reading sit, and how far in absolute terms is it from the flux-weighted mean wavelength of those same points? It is 12.4 A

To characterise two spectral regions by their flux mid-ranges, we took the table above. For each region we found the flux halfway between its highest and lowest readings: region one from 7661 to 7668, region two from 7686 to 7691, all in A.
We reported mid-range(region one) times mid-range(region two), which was 5557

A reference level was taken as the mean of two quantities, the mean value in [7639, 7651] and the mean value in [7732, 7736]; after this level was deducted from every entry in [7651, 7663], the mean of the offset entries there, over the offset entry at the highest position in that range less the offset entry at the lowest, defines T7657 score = 1.2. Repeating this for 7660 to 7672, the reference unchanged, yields -0.5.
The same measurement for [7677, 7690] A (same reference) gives -0.5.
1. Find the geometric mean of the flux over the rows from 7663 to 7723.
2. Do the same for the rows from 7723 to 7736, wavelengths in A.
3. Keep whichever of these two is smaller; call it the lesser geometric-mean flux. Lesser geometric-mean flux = 74.7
